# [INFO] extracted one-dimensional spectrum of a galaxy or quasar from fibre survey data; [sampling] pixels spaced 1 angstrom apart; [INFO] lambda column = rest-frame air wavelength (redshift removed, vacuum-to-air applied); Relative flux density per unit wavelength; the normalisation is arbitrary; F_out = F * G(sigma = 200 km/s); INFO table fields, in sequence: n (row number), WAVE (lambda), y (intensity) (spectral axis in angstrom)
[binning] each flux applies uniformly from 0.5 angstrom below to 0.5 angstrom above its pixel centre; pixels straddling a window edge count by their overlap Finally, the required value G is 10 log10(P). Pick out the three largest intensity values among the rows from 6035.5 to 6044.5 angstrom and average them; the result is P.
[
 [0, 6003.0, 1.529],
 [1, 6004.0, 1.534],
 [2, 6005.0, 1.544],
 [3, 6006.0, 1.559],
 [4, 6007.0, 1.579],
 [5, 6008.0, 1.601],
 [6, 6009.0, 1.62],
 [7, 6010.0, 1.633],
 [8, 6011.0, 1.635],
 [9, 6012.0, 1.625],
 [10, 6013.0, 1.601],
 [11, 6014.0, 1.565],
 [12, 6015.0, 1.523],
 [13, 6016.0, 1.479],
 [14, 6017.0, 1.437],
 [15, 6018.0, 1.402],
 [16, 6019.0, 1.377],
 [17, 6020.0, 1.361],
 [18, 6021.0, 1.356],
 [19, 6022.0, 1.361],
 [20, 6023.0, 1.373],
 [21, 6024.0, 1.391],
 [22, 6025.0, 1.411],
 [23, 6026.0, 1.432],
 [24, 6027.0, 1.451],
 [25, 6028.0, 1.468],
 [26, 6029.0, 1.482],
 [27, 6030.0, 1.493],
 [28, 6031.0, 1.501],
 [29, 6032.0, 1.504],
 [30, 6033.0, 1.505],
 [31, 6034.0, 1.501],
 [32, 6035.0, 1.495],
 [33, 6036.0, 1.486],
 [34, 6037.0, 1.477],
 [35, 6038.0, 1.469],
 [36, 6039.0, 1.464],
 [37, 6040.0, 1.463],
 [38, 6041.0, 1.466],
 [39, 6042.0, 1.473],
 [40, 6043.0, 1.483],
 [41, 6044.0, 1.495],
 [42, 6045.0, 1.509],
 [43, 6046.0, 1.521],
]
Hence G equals 1.7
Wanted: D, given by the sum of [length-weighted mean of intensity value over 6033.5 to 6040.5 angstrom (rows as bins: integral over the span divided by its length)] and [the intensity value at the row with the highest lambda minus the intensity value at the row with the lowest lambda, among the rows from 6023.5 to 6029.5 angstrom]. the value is 1.57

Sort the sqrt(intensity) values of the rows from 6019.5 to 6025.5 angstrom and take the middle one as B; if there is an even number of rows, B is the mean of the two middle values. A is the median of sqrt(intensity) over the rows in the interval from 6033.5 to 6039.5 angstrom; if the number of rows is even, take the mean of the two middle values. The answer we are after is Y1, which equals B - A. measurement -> -0.05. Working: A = 1.22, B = 1.17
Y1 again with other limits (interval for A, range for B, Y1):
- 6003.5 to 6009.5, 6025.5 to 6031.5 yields -0.04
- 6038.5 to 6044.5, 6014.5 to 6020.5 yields -0.02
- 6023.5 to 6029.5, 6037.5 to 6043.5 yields 0.01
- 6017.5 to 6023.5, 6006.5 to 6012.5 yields 0.10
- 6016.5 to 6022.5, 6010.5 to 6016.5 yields 0.09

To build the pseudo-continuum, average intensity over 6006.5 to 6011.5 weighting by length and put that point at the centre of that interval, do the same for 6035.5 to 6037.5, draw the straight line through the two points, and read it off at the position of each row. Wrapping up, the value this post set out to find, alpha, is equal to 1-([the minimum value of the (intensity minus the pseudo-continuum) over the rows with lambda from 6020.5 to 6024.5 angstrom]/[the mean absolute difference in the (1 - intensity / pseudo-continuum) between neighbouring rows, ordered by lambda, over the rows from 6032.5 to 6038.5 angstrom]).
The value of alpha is 110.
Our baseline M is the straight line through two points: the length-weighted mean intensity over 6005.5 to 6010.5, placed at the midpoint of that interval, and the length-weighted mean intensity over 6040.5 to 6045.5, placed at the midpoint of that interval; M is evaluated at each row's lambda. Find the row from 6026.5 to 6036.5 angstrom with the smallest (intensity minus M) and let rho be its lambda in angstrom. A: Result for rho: 6027.0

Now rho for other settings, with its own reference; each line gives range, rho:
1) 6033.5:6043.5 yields 6039.0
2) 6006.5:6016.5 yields 6016.0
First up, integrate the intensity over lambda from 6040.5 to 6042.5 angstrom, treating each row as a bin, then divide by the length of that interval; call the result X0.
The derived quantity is 1.47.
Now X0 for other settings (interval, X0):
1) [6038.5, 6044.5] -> 1.47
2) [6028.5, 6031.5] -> 1.49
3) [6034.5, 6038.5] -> 1.48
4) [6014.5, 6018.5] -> 1.46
